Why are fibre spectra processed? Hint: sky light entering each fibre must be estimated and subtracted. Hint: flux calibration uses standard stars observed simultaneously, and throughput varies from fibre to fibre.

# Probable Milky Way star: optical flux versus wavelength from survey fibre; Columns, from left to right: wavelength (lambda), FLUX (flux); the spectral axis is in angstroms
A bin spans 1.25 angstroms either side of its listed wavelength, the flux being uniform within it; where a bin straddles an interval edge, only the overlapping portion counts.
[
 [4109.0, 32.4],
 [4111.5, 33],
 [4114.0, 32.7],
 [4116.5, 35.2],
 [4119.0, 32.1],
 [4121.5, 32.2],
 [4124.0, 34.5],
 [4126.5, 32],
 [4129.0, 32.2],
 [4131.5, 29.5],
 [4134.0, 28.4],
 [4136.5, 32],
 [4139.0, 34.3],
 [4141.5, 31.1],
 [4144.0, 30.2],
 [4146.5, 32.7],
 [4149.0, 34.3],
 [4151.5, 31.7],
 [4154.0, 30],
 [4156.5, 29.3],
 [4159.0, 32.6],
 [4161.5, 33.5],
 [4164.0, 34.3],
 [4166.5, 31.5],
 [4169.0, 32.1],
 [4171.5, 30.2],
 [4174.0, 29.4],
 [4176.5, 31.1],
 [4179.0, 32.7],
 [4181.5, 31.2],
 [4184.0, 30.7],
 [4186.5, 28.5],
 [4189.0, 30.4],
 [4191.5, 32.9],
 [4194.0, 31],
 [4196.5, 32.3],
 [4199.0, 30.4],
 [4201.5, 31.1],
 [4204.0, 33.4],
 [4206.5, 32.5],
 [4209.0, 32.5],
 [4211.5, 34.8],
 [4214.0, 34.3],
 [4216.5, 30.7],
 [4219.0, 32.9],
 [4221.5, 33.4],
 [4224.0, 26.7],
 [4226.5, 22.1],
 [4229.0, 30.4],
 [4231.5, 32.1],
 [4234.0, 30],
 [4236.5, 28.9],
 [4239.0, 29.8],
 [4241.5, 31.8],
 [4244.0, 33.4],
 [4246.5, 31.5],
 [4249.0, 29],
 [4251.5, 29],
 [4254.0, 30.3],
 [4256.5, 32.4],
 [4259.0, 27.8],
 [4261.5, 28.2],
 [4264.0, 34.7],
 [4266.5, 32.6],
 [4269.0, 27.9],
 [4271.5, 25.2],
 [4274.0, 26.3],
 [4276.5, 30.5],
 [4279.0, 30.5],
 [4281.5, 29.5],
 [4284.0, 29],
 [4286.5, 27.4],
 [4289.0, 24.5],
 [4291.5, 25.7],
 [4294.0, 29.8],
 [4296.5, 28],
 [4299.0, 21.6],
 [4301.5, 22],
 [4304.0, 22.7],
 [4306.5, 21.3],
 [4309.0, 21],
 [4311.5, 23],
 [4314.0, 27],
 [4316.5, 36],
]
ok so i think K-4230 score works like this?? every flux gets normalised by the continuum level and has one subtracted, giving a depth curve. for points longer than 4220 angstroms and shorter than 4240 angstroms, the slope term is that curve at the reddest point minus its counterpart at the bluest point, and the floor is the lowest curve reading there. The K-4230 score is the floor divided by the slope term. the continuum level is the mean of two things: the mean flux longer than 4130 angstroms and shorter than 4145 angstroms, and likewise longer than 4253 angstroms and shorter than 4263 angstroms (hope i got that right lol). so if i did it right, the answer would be 2.3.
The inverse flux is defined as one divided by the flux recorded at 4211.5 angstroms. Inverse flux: 0.029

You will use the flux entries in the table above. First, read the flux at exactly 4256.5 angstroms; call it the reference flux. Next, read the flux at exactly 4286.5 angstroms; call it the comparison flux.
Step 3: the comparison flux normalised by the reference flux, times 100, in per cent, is 85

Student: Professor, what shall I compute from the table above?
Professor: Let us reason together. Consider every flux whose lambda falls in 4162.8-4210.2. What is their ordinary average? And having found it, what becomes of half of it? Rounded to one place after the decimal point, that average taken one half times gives 15.7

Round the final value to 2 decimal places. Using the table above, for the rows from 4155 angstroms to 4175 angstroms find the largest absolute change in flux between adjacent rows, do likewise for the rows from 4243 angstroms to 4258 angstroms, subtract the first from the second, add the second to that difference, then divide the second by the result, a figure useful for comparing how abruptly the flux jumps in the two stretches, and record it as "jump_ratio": 1.47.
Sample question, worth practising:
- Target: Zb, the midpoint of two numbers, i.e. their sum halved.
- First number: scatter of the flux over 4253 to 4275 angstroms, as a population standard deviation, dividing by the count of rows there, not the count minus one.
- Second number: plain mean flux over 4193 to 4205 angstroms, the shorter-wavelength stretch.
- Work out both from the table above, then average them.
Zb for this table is 17.3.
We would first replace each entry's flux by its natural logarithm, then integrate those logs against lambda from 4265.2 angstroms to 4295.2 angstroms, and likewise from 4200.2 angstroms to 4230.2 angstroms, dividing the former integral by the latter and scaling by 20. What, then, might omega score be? 19.4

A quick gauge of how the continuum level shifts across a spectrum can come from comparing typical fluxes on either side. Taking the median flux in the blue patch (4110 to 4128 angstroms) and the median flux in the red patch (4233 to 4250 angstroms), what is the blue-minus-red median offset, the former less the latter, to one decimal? 2.7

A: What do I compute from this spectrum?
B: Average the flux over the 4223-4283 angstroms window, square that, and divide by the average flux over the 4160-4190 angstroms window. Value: 28.0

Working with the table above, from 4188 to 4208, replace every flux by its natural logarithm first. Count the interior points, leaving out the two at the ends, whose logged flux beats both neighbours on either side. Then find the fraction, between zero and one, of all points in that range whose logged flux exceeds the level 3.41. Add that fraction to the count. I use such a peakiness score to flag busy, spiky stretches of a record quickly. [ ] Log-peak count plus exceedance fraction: 4.0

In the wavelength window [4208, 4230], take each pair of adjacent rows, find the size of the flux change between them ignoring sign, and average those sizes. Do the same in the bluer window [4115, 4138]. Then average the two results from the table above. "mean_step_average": 2.8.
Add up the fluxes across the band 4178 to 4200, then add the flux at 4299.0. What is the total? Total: 302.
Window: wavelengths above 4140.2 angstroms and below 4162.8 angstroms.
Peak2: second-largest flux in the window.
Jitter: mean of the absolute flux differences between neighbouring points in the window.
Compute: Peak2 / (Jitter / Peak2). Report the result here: 632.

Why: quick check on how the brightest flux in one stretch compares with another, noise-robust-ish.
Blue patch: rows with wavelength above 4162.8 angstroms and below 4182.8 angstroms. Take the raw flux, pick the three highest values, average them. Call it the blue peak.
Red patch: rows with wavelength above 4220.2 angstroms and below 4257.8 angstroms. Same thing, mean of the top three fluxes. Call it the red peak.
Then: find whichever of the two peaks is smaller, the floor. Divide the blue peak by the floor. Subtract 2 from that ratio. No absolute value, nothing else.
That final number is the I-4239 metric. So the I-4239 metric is -1.00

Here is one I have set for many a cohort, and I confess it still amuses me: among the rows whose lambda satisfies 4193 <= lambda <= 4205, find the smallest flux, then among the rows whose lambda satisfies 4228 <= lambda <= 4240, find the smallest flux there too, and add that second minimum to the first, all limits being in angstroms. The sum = 59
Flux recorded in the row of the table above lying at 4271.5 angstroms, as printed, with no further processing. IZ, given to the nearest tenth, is 25.2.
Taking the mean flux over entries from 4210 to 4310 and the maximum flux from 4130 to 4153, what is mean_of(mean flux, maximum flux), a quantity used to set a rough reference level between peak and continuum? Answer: 31.5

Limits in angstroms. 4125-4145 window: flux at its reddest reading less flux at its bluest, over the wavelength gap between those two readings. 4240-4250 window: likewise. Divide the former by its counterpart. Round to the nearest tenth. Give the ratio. 0.3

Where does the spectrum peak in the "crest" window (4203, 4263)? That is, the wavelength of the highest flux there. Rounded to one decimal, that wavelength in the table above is 4211.5 angstroms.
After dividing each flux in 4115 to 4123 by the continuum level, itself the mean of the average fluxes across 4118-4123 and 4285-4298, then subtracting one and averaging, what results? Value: 0.120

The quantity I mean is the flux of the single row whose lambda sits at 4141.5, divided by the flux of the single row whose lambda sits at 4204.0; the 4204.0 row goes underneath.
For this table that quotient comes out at 0.93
